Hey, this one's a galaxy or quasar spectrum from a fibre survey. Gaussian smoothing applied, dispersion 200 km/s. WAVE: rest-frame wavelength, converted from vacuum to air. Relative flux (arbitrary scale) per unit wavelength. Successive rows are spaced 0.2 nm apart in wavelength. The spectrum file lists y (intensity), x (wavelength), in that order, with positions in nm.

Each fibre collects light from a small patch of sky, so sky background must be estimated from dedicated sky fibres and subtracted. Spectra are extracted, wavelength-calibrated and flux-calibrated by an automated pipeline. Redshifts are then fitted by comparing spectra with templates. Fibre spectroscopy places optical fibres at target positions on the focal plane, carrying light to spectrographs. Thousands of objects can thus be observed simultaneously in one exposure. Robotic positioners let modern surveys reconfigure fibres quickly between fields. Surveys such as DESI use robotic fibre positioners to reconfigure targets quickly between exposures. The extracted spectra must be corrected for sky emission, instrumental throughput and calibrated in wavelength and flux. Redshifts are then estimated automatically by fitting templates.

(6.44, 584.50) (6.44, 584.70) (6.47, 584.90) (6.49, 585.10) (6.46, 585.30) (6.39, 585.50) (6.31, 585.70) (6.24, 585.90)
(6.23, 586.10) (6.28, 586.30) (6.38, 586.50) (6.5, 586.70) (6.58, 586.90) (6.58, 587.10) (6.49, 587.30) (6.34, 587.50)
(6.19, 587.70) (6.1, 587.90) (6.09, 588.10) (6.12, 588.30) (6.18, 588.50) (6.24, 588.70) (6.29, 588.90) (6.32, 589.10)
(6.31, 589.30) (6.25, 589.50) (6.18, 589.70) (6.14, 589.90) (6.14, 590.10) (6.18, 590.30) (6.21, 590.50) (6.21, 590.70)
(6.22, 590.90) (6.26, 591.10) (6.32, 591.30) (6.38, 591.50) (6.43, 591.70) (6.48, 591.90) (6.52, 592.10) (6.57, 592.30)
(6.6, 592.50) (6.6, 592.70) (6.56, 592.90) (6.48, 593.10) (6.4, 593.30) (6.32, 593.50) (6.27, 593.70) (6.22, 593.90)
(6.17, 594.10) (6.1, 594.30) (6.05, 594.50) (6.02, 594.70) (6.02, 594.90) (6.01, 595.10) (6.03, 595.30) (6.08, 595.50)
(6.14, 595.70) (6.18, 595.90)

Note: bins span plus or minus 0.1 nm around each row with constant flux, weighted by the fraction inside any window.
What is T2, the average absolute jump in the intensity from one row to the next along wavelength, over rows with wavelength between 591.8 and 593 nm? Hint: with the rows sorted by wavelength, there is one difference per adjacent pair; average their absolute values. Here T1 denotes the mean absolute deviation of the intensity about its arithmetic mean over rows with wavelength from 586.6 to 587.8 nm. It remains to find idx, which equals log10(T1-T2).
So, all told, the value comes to -1.1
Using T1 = 0.12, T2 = 0.032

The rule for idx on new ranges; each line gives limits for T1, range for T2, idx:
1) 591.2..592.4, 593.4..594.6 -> -1.7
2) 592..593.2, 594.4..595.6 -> -1.8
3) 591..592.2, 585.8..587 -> -2.2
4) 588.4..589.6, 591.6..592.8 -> -2.1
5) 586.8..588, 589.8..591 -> -0.8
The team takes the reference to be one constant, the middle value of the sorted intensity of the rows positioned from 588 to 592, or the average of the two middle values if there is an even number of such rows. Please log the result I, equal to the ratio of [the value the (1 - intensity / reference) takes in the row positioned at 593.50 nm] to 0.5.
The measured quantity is -0.03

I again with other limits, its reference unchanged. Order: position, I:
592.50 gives -0.12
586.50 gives -0.05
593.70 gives -0.01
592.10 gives -0.09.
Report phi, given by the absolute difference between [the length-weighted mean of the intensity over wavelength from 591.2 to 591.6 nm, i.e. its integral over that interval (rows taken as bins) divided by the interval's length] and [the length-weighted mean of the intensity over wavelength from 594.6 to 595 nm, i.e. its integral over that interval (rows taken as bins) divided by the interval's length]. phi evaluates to 0.33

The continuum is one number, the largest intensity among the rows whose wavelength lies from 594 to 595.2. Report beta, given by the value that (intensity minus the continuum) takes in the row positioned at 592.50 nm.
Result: 0.430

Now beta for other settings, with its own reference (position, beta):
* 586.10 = 0.060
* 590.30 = 0.010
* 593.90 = 0.050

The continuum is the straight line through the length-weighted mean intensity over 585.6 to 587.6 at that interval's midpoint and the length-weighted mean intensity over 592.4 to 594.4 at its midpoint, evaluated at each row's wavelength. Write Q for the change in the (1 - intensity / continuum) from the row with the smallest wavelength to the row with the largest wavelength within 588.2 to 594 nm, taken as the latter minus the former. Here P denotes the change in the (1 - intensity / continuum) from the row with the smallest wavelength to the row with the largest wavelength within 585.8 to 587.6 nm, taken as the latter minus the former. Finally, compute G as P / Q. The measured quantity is 0.9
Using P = -0.016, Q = -0.02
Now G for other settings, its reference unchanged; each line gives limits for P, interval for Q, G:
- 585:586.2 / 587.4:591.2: 3.7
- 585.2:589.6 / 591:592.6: -0.6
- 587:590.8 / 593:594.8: 0.8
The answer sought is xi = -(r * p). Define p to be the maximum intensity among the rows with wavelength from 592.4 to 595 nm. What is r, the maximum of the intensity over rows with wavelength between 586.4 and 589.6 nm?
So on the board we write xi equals -43.4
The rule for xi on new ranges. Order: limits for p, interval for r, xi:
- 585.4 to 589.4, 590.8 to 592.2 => -42.9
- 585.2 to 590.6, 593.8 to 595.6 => -40.9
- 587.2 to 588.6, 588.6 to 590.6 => -41.0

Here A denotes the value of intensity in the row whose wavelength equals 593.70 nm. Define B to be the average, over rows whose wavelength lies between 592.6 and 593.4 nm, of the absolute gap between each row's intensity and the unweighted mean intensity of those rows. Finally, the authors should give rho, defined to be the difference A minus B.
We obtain 6.20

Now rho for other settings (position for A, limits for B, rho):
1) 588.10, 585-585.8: 6.03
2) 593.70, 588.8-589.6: 6.25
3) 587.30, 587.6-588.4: 6.46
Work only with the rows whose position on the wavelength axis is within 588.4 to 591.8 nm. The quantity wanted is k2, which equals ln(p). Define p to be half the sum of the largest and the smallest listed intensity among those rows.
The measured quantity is 1.84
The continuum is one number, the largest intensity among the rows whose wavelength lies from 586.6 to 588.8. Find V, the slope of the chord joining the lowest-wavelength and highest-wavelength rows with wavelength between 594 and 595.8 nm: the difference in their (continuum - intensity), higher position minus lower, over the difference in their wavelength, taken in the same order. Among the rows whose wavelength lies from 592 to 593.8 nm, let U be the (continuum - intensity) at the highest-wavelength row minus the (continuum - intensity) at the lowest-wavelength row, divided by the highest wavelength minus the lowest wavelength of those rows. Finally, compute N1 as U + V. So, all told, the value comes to 0.2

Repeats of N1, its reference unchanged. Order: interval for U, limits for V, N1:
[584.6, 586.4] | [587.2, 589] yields 0.2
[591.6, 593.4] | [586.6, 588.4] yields 0.3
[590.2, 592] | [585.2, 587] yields -0.3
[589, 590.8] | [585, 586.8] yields 0.1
